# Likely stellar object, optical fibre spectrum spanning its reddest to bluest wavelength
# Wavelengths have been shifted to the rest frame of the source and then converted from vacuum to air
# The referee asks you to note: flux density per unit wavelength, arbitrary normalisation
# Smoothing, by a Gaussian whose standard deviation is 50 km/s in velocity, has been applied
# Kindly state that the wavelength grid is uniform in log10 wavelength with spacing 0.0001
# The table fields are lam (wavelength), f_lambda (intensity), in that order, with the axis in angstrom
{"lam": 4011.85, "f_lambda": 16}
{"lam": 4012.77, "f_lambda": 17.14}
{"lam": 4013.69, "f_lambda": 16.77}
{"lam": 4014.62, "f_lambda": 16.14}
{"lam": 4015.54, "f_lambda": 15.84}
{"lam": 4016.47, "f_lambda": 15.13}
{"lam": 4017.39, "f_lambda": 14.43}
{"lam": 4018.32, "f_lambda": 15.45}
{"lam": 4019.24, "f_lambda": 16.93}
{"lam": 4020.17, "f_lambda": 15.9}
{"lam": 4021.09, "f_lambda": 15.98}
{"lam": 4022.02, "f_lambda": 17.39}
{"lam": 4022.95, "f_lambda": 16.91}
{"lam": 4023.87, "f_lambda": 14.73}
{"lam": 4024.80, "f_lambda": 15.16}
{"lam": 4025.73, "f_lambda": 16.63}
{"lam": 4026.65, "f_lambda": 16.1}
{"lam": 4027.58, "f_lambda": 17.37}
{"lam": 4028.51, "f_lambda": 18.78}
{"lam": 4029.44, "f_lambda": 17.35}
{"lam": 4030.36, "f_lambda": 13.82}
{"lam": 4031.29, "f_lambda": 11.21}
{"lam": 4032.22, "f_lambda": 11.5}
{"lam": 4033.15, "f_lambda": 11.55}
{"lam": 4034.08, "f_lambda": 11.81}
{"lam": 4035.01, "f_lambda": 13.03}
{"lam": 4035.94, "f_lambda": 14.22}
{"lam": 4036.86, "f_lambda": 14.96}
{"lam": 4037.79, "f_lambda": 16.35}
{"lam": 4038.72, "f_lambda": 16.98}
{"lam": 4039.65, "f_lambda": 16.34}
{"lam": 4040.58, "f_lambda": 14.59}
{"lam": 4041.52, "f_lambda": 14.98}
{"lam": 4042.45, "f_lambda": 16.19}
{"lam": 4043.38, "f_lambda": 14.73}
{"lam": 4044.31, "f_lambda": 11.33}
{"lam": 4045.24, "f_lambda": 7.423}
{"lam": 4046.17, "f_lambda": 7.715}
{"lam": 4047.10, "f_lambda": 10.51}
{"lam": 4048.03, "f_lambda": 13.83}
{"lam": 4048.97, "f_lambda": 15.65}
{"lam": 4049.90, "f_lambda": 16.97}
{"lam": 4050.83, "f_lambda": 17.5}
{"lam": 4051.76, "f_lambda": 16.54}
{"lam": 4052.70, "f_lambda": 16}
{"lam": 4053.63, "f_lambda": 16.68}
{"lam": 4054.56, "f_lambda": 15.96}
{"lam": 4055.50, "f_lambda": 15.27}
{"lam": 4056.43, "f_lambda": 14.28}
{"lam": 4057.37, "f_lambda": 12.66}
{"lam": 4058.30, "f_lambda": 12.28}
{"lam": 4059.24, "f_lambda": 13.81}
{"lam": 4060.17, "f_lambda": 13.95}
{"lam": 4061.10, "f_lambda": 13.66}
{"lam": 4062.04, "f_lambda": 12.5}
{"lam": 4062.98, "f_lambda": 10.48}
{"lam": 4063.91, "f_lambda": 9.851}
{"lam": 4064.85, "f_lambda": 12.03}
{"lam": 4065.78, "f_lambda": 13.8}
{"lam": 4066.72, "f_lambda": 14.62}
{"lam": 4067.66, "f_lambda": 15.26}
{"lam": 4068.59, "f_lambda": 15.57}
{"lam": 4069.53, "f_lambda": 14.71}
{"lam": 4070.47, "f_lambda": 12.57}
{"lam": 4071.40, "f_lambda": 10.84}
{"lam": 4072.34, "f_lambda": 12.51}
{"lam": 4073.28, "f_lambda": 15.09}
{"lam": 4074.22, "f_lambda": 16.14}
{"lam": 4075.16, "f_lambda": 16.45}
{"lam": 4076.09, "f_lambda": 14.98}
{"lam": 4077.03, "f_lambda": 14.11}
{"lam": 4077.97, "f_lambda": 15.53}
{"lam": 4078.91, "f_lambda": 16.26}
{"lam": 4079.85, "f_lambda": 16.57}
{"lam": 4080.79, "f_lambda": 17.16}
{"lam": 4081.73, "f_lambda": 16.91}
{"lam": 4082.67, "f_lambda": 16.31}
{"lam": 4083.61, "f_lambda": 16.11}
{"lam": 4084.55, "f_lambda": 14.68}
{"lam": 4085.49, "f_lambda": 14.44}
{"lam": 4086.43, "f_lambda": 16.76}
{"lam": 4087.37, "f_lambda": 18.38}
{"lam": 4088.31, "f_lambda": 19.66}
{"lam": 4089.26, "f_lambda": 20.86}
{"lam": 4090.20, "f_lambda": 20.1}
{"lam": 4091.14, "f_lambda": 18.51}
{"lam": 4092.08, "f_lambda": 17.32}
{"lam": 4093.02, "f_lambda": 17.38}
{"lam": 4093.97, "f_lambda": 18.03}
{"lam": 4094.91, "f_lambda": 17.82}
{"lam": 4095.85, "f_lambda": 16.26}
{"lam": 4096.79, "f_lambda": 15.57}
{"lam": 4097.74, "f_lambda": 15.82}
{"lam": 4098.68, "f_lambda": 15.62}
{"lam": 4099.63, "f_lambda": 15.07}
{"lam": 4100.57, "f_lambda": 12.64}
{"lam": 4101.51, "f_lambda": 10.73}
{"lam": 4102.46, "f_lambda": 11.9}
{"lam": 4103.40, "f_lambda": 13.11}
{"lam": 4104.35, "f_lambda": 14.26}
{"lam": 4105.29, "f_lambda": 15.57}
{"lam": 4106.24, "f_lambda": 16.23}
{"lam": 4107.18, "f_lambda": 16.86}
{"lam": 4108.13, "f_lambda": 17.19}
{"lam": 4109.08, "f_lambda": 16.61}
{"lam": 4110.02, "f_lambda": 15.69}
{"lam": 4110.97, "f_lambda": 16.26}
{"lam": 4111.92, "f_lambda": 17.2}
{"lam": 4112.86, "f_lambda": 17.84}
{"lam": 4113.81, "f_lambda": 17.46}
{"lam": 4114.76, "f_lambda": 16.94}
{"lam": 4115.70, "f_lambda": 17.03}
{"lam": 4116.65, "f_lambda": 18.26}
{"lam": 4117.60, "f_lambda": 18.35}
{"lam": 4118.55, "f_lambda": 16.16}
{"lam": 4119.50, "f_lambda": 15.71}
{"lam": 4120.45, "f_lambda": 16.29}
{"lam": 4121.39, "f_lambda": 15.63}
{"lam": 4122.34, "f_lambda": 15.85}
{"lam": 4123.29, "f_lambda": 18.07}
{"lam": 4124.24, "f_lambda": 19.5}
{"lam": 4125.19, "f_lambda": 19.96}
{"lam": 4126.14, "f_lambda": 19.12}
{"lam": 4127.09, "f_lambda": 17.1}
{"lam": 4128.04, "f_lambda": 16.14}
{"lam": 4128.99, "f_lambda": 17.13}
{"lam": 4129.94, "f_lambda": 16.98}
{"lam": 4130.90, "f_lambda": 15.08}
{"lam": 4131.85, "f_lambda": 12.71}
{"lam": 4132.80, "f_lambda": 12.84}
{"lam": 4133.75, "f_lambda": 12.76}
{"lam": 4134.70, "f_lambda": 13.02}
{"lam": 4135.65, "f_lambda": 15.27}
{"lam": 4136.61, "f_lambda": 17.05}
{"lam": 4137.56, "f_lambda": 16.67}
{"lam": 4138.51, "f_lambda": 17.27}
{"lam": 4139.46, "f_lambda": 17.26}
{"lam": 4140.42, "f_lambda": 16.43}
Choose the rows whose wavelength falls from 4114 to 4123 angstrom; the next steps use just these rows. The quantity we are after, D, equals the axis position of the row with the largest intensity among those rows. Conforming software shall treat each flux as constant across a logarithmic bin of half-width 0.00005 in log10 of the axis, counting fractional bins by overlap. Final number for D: 4117.60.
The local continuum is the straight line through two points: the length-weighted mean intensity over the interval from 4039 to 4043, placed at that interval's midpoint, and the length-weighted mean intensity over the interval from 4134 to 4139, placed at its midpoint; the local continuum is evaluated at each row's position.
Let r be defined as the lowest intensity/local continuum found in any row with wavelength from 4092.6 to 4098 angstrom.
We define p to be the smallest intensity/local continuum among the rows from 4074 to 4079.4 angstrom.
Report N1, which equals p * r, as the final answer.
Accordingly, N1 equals 0.90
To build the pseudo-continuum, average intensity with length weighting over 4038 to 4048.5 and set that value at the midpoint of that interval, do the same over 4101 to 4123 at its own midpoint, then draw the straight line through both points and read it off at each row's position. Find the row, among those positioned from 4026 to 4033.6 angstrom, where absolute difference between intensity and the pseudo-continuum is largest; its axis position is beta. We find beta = 4028.51 angstrom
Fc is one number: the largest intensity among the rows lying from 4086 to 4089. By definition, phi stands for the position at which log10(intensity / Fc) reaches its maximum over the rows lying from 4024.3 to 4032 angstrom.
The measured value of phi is 4028.51 angstrom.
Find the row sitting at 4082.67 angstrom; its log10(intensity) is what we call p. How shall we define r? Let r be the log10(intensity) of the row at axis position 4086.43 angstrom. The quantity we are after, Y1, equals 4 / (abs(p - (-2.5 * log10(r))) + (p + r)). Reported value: 1.03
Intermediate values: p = 1.21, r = 1.224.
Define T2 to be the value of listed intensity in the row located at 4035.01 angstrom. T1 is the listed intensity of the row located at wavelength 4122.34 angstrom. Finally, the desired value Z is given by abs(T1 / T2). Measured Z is 1.22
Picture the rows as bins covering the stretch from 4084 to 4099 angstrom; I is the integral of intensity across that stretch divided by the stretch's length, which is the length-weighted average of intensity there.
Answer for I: 17.3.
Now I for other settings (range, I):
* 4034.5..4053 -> 14.3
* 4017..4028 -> 16.1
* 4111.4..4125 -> 17.2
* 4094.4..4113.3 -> 15.4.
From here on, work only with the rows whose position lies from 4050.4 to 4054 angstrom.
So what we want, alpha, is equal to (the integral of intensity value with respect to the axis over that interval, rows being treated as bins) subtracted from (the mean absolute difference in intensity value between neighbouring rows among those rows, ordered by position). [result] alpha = -59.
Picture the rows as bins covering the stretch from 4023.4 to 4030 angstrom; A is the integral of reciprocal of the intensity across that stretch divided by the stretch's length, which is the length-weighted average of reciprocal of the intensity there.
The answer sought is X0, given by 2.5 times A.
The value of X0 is 0.152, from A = 0.061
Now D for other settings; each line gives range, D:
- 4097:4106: 4097.74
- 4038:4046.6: 4038.72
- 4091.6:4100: 4093.97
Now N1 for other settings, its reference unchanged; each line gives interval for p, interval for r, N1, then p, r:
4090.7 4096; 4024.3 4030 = 1.01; 1.04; 0.98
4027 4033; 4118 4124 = 0.72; 0.72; 1.00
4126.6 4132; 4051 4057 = 0.74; 0.81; 0.92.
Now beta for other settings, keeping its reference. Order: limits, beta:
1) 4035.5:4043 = 4038.72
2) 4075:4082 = 4080.79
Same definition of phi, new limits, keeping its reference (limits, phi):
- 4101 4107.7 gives 4107.18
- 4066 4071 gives 4068.59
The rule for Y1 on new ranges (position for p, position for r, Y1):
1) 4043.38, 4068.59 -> 1.08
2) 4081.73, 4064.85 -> 1.10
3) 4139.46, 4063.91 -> 1.16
